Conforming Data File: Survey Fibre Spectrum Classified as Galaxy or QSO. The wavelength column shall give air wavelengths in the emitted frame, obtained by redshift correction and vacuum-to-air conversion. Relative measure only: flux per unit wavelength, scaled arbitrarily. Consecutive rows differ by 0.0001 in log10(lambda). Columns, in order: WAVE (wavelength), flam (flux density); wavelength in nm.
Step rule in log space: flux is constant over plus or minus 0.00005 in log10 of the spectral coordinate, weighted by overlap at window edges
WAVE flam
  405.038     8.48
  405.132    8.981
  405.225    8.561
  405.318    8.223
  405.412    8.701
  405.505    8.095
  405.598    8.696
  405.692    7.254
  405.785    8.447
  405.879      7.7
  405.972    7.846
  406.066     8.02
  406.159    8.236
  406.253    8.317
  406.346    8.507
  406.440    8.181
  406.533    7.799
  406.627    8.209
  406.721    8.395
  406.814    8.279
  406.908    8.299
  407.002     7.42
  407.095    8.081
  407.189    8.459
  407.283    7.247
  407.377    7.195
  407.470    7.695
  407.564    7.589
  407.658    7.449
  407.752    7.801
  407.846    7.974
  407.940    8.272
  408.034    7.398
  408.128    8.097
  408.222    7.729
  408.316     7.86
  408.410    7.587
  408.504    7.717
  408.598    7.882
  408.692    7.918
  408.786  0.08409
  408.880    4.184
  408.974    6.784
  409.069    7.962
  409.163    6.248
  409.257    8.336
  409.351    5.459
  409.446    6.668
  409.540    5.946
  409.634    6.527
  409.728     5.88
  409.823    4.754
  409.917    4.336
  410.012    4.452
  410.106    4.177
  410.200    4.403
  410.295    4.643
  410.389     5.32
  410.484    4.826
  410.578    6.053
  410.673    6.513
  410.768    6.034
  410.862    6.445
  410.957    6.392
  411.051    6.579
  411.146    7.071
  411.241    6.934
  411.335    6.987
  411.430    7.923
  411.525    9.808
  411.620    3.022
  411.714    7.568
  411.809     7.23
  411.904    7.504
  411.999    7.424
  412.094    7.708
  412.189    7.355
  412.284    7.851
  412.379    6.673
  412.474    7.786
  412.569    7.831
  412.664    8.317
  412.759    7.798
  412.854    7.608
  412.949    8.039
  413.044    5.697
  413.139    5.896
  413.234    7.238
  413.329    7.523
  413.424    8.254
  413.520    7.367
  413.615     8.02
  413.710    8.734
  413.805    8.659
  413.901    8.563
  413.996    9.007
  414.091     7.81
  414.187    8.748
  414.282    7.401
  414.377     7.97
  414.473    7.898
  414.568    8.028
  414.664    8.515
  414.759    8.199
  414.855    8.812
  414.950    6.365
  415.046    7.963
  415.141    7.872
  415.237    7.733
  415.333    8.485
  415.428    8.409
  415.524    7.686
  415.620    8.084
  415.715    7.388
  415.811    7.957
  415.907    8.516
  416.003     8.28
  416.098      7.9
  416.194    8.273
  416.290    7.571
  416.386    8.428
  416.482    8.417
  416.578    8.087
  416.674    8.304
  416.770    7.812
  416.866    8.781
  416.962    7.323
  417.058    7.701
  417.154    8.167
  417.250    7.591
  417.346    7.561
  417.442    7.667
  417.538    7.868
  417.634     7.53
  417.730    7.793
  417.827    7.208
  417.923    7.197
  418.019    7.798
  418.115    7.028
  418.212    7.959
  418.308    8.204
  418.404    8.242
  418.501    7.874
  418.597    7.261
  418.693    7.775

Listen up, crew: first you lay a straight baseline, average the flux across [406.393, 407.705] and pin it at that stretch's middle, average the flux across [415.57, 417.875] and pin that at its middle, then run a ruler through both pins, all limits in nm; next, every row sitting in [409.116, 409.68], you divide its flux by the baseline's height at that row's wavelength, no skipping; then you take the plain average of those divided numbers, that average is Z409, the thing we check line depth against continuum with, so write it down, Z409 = 0.83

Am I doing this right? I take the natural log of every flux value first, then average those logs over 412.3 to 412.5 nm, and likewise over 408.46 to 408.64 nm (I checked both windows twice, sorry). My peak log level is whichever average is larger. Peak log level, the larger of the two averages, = 2.05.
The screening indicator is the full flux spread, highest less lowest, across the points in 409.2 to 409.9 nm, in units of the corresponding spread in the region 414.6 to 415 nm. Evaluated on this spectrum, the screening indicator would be 1.5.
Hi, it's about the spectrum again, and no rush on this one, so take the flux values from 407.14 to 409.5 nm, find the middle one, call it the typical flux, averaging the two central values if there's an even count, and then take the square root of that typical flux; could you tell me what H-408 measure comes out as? 2.77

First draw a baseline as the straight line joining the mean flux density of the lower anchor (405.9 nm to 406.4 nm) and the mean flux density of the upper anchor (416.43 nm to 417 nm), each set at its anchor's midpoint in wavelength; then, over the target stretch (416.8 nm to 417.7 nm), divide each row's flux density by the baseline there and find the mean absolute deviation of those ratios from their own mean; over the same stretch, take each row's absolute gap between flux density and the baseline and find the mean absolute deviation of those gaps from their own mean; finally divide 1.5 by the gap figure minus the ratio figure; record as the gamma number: 12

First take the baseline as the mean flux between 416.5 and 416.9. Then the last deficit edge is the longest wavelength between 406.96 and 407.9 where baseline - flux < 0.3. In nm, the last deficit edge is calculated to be 407.846 nm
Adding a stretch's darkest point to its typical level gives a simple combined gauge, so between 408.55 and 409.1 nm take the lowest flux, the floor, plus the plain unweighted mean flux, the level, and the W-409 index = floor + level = 6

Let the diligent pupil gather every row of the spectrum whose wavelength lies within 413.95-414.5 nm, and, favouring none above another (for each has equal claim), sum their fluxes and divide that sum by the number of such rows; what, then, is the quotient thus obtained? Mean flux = 8.14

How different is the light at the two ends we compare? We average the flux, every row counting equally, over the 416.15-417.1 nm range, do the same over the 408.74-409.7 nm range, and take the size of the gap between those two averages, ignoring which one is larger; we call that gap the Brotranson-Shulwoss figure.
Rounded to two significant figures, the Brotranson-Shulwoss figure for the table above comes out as 2.2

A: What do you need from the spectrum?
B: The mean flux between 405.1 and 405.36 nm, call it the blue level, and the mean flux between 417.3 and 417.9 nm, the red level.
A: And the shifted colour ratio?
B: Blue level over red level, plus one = 2.13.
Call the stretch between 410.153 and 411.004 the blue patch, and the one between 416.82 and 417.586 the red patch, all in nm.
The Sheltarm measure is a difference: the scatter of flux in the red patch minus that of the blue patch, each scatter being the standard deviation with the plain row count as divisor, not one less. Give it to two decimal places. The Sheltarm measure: -0.36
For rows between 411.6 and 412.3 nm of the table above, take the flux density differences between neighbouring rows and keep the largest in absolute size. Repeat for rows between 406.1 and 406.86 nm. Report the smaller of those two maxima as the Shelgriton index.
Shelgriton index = 0.41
